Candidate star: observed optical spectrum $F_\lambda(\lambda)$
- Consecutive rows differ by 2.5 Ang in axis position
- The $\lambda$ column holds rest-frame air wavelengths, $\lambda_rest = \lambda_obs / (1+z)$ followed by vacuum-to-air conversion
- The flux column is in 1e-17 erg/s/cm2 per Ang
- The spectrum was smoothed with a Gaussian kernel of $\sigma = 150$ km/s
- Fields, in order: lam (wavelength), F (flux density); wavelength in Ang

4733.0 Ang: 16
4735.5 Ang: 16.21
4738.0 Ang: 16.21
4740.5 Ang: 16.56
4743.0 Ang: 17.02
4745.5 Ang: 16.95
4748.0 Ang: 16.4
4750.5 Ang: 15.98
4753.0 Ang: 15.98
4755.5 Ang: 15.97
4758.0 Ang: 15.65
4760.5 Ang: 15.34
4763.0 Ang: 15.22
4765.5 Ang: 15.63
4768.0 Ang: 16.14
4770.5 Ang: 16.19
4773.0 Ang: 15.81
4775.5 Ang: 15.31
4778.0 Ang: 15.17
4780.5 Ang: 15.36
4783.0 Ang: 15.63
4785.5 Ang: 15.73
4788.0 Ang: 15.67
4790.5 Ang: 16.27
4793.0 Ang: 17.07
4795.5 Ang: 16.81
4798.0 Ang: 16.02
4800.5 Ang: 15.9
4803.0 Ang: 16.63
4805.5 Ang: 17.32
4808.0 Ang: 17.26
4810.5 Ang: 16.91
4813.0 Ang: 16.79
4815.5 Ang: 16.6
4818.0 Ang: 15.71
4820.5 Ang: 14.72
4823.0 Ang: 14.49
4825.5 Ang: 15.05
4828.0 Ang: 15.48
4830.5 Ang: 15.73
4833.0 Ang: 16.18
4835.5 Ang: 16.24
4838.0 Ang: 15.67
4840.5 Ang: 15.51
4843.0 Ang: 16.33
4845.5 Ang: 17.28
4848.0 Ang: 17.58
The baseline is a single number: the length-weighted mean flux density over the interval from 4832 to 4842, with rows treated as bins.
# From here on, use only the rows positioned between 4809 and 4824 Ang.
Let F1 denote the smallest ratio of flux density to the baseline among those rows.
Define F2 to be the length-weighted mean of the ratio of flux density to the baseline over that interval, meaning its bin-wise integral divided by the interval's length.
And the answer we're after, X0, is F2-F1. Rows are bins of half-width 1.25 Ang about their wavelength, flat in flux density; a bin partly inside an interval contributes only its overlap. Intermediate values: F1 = 0.91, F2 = 1.00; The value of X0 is 0.090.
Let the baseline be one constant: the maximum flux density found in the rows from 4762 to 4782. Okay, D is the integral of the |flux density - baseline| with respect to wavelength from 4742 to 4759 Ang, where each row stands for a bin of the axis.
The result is 7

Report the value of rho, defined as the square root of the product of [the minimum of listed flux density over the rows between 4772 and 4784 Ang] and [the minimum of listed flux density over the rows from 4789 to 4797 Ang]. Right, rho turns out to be 15.7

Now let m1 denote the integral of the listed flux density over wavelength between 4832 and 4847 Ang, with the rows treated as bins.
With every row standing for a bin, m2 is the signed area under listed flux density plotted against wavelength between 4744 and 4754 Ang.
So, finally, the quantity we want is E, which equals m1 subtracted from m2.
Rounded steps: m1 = 243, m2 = 164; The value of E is -80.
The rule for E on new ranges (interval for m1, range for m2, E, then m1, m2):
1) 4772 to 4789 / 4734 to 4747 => -48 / 264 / 215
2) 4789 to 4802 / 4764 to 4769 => -134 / 213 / 79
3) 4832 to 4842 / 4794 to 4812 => 142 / 159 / 301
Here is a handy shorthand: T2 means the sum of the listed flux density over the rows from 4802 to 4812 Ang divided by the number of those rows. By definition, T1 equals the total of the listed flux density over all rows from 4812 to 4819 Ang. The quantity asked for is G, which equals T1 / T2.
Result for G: 2.9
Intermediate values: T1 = 49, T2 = 17.0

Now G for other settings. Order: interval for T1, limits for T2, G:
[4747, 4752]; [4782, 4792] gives 2.0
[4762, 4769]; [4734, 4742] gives 2.9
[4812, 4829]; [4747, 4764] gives 6.9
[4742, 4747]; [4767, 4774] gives 2.1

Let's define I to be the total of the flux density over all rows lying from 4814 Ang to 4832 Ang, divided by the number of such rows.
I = 15.4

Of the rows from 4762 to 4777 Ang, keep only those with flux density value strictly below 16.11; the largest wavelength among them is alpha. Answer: 4775.5 Ang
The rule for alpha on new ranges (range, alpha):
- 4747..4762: 4760.5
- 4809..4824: 4823.0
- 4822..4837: 4830.5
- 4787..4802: 4800.5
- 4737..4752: 4750.5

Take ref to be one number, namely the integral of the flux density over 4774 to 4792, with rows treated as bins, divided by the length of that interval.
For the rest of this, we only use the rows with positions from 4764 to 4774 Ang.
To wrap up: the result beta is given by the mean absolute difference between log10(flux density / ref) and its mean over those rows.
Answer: 0.006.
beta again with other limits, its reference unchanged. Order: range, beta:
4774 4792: 0.007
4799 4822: 0.018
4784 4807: 0.014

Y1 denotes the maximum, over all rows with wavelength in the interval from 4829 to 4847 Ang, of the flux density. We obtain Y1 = 17.28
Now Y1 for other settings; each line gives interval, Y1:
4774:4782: 15.36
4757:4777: 16.19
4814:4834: 16.6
